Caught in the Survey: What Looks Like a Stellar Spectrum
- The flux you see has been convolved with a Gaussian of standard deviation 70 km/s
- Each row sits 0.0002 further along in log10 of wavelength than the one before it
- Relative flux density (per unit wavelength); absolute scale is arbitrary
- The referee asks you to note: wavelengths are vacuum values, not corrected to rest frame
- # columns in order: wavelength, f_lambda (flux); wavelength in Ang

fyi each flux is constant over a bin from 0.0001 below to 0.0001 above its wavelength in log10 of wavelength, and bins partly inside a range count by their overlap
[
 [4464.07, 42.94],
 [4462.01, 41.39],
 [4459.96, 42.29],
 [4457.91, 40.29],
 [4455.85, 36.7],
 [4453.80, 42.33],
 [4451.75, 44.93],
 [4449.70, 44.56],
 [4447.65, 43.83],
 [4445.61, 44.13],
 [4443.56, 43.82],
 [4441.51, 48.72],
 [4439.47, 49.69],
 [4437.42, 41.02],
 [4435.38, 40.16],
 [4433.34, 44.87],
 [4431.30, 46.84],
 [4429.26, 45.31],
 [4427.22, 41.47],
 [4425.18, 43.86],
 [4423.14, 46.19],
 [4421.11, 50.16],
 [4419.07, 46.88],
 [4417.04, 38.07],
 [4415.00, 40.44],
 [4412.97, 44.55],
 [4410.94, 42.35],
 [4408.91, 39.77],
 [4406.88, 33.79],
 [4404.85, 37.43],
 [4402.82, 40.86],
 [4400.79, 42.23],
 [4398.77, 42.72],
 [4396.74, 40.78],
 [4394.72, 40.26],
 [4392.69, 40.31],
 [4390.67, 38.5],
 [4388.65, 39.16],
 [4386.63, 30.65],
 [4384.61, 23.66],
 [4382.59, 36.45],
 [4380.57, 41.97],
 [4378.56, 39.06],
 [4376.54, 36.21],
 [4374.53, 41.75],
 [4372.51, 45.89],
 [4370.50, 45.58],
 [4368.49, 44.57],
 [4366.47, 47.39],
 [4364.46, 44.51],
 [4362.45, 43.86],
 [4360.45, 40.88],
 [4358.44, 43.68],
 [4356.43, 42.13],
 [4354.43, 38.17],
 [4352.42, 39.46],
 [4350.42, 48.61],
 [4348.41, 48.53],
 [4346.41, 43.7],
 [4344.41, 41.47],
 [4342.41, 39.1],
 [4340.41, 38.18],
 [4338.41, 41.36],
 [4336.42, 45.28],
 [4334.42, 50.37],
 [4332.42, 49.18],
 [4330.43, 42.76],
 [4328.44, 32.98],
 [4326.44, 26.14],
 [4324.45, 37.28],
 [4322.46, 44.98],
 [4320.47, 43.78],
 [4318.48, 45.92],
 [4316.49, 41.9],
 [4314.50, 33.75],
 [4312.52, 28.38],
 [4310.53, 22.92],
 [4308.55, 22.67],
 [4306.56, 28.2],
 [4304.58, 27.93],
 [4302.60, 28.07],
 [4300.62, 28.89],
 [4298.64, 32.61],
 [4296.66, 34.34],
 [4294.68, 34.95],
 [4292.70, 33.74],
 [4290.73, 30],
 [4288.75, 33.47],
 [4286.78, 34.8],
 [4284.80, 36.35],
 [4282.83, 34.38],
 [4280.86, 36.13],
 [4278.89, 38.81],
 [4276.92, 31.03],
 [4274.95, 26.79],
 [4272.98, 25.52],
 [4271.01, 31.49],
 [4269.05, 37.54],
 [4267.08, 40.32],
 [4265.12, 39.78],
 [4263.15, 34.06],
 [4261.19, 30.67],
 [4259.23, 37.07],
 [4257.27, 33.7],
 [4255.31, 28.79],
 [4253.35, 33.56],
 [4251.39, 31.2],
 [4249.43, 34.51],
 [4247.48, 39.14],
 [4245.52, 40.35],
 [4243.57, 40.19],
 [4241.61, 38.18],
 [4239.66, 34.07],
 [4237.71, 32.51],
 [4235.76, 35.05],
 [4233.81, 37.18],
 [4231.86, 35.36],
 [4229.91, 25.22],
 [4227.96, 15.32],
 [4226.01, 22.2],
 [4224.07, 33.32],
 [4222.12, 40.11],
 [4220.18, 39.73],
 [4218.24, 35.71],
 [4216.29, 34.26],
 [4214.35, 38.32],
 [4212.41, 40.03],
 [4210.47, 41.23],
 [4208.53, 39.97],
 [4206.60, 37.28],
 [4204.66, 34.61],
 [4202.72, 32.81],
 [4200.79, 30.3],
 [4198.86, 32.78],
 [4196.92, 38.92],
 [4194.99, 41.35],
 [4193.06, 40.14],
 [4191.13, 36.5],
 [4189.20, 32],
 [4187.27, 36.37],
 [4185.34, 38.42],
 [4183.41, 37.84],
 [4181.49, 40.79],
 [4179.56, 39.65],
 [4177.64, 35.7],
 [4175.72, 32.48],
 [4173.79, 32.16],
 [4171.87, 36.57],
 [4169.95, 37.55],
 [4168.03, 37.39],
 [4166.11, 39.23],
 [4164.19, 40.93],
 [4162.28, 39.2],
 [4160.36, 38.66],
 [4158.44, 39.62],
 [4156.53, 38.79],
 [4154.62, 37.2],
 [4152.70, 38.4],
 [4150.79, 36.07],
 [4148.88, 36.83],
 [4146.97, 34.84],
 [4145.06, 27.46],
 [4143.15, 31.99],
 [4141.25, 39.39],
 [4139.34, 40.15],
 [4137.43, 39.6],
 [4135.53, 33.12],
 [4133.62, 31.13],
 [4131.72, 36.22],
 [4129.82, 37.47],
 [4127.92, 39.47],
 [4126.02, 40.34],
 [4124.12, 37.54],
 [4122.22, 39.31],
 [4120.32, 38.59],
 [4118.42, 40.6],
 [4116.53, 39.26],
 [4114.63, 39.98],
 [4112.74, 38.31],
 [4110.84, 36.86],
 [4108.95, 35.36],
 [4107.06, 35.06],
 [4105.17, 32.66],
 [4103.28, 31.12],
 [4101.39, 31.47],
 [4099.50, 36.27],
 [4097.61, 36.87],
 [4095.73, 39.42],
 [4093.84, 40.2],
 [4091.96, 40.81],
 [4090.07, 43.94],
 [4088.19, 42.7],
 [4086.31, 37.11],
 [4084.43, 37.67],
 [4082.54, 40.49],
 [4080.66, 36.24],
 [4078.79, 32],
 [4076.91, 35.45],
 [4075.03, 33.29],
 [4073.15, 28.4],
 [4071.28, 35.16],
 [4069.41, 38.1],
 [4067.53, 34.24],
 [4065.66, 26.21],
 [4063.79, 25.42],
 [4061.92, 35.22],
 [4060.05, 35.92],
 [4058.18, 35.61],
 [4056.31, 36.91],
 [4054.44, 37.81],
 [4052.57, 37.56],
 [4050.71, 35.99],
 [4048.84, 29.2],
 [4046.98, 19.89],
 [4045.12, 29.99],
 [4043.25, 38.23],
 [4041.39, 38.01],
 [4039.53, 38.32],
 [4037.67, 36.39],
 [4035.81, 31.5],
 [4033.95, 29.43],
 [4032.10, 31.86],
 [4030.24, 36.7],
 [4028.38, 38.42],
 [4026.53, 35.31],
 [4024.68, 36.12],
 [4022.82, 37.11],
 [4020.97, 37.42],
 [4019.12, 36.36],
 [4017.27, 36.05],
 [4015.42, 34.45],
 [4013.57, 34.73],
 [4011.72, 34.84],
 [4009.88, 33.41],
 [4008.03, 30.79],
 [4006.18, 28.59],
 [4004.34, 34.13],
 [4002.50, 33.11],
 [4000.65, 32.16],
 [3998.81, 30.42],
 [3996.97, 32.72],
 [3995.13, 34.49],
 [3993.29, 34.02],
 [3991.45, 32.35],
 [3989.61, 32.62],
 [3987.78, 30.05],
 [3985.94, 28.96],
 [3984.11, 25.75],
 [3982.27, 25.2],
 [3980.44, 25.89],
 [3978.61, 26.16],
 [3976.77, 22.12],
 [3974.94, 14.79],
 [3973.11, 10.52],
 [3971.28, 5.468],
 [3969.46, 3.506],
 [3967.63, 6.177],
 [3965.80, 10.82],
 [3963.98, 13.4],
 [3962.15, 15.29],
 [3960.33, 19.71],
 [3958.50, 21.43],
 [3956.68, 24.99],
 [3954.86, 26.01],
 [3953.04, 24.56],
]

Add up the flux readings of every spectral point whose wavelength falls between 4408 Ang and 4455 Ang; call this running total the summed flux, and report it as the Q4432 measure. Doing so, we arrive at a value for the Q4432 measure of 1014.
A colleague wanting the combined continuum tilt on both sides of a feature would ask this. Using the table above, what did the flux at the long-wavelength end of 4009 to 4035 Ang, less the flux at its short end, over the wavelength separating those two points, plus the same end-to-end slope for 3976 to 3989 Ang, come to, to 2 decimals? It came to 0.55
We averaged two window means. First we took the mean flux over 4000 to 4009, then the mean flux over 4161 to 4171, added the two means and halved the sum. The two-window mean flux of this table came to 35.3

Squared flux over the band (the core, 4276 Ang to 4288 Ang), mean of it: 1248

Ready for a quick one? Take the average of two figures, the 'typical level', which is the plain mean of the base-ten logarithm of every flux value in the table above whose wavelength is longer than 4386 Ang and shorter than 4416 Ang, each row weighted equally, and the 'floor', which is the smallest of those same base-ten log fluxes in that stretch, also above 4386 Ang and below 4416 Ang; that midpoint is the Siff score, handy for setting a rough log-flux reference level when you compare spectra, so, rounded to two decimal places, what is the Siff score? 1.54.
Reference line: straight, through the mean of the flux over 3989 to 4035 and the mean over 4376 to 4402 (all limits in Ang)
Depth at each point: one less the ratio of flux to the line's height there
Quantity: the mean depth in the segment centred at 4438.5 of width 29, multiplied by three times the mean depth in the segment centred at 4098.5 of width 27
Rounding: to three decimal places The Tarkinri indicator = 0.032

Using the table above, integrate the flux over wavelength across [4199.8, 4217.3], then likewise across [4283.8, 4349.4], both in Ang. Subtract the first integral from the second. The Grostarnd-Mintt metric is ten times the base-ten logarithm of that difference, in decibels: 32.4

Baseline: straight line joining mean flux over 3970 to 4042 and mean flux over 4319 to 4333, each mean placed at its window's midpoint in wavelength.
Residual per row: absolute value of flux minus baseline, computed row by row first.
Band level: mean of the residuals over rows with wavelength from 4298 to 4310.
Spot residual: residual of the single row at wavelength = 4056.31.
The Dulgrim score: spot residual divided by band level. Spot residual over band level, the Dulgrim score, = 0.4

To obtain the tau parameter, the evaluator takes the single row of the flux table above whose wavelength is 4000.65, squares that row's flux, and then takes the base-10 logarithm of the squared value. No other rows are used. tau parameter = 3.01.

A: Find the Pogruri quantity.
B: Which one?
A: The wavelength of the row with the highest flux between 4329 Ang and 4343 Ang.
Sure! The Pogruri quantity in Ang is 4334.42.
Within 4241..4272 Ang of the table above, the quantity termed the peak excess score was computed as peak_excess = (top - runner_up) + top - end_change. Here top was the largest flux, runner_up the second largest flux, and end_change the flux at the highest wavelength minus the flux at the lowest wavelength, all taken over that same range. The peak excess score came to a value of 47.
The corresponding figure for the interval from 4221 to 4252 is 49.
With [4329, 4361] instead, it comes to 53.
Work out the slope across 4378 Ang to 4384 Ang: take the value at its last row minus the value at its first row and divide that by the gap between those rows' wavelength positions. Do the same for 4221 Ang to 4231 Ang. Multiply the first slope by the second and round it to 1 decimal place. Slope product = 1.2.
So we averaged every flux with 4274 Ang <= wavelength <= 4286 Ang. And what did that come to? 33.9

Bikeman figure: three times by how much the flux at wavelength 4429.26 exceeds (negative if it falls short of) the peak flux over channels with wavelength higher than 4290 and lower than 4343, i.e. -15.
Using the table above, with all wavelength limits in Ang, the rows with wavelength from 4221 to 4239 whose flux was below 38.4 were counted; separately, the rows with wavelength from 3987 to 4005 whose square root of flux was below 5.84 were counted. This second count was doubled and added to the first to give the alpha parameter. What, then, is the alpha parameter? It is 24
